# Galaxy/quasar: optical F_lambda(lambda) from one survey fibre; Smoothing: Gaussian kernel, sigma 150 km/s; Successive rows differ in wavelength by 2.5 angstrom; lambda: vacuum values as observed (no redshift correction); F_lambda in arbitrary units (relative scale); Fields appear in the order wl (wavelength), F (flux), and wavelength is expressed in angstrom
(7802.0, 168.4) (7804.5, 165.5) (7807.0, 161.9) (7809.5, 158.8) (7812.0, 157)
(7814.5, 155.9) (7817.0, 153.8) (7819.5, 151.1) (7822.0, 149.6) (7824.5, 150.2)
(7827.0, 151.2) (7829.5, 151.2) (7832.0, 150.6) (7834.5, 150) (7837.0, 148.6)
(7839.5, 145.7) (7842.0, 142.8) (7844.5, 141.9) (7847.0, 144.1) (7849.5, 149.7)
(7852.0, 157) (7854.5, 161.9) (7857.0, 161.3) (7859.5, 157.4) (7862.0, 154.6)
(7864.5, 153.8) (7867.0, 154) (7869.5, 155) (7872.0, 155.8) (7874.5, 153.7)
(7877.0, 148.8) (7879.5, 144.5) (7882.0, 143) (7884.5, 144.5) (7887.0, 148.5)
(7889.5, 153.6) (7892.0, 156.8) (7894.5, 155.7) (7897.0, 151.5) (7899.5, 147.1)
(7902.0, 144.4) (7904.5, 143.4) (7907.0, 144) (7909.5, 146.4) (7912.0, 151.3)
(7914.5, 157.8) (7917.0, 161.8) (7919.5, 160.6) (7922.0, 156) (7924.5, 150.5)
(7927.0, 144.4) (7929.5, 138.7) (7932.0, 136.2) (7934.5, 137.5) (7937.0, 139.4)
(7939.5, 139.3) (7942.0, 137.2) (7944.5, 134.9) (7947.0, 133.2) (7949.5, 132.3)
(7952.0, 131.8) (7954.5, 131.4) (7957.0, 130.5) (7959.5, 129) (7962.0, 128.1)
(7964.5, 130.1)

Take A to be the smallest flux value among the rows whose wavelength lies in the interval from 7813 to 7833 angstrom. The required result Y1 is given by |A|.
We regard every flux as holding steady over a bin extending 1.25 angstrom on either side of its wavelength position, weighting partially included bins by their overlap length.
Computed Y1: 150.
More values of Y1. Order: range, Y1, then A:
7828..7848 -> 142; 141.9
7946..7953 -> 132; 131.8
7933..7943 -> 137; 137.2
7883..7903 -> 144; 144.4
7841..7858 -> 142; 141.9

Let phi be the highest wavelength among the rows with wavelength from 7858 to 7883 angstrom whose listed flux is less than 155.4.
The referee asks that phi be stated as 7882.0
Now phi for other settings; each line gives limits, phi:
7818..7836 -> 7834.5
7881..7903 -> 7902.0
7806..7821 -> 7819.5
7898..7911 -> 7909.5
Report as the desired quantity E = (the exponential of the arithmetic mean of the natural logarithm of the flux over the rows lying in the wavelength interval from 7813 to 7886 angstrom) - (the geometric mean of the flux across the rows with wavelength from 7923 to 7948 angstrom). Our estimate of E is 12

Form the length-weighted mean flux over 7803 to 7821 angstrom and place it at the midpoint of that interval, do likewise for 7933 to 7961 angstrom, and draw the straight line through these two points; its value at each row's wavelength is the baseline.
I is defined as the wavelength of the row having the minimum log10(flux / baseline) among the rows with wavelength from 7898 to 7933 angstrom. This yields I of 7932.0 angstrom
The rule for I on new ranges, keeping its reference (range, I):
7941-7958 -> 7957.0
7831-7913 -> 7844.5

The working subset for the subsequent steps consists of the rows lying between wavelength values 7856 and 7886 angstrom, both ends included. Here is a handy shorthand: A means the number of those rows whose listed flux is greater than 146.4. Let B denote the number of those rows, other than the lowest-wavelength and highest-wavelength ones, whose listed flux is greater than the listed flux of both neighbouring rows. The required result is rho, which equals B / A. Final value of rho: 0.11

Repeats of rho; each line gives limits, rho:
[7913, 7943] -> 0.40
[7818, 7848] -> 0.00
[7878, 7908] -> 0.17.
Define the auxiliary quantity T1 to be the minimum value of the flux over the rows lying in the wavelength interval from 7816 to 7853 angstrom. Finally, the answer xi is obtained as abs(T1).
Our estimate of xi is 142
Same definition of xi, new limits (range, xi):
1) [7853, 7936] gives 136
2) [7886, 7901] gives 147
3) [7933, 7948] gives 133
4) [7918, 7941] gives 136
